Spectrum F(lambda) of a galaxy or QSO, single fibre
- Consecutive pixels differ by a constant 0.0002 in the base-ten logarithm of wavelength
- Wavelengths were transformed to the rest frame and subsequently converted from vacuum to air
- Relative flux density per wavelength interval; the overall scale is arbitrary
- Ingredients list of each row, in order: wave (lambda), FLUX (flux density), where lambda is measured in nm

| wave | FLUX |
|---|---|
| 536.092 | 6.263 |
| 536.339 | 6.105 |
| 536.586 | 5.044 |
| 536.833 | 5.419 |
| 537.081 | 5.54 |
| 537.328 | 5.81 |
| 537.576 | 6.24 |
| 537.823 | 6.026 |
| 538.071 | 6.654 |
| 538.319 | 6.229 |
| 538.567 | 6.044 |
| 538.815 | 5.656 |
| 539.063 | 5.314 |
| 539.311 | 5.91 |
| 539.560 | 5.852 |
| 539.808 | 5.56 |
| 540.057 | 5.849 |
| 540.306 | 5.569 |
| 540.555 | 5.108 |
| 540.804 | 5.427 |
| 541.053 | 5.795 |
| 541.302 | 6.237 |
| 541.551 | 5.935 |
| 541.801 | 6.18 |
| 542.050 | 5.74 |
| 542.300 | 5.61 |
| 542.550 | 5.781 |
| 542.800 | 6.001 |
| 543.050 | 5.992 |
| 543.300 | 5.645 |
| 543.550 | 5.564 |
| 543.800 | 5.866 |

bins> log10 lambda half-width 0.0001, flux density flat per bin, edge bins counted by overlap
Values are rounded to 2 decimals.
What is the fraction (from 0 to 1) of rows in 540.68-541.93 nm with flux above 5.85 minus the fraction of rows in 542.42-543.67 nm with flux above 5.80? 0.20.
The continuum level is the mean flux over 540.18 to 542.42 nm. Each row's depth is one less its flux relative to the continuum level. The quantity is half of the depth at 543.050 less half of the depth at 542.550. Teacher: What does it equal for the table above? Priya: -0.018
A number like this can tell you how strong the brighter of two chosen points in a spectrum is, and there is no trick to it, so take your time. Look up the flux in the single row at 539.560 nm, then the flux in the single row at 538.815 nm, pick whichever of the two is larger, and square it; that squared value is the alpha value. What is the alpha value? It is 34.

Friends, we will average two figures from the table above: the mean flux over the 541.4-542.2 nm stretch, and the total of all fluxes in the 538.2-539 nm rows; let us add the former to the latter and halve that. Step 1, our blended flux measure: 11.94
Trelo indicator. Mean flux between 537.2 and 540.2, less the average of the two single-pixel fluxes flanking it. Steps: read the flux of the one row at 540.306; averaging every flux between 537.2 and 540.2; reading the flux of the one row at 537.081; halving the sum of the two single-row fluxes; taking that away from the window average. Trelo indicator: 0.4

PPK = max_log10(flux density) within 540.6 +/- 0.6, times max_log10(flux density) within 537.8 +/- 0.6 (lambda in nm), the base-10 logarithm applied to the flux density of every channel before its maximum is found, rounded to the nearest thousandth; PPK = 0.631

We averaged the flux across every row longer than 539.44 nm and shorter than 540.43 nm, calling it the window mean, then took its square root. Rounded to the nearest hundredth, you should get 2.39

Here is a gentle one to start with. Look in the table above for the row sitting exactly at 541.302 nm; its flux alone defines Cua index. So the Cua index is 6.237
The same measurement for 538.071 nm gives 6.654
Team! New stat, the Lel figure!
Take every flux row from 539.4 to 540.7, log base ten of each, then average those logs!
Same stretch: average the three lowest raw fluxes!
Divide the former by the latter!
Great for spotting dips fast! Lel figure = 0.138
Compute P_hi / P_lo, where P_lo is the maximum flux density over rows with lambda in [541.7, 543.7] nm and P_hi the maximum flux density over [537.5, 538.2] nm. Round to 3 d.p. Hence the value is 1.077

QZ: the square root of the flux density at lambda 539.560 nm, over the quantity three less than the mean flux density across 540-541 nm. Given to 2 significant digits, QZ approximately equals 0.97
